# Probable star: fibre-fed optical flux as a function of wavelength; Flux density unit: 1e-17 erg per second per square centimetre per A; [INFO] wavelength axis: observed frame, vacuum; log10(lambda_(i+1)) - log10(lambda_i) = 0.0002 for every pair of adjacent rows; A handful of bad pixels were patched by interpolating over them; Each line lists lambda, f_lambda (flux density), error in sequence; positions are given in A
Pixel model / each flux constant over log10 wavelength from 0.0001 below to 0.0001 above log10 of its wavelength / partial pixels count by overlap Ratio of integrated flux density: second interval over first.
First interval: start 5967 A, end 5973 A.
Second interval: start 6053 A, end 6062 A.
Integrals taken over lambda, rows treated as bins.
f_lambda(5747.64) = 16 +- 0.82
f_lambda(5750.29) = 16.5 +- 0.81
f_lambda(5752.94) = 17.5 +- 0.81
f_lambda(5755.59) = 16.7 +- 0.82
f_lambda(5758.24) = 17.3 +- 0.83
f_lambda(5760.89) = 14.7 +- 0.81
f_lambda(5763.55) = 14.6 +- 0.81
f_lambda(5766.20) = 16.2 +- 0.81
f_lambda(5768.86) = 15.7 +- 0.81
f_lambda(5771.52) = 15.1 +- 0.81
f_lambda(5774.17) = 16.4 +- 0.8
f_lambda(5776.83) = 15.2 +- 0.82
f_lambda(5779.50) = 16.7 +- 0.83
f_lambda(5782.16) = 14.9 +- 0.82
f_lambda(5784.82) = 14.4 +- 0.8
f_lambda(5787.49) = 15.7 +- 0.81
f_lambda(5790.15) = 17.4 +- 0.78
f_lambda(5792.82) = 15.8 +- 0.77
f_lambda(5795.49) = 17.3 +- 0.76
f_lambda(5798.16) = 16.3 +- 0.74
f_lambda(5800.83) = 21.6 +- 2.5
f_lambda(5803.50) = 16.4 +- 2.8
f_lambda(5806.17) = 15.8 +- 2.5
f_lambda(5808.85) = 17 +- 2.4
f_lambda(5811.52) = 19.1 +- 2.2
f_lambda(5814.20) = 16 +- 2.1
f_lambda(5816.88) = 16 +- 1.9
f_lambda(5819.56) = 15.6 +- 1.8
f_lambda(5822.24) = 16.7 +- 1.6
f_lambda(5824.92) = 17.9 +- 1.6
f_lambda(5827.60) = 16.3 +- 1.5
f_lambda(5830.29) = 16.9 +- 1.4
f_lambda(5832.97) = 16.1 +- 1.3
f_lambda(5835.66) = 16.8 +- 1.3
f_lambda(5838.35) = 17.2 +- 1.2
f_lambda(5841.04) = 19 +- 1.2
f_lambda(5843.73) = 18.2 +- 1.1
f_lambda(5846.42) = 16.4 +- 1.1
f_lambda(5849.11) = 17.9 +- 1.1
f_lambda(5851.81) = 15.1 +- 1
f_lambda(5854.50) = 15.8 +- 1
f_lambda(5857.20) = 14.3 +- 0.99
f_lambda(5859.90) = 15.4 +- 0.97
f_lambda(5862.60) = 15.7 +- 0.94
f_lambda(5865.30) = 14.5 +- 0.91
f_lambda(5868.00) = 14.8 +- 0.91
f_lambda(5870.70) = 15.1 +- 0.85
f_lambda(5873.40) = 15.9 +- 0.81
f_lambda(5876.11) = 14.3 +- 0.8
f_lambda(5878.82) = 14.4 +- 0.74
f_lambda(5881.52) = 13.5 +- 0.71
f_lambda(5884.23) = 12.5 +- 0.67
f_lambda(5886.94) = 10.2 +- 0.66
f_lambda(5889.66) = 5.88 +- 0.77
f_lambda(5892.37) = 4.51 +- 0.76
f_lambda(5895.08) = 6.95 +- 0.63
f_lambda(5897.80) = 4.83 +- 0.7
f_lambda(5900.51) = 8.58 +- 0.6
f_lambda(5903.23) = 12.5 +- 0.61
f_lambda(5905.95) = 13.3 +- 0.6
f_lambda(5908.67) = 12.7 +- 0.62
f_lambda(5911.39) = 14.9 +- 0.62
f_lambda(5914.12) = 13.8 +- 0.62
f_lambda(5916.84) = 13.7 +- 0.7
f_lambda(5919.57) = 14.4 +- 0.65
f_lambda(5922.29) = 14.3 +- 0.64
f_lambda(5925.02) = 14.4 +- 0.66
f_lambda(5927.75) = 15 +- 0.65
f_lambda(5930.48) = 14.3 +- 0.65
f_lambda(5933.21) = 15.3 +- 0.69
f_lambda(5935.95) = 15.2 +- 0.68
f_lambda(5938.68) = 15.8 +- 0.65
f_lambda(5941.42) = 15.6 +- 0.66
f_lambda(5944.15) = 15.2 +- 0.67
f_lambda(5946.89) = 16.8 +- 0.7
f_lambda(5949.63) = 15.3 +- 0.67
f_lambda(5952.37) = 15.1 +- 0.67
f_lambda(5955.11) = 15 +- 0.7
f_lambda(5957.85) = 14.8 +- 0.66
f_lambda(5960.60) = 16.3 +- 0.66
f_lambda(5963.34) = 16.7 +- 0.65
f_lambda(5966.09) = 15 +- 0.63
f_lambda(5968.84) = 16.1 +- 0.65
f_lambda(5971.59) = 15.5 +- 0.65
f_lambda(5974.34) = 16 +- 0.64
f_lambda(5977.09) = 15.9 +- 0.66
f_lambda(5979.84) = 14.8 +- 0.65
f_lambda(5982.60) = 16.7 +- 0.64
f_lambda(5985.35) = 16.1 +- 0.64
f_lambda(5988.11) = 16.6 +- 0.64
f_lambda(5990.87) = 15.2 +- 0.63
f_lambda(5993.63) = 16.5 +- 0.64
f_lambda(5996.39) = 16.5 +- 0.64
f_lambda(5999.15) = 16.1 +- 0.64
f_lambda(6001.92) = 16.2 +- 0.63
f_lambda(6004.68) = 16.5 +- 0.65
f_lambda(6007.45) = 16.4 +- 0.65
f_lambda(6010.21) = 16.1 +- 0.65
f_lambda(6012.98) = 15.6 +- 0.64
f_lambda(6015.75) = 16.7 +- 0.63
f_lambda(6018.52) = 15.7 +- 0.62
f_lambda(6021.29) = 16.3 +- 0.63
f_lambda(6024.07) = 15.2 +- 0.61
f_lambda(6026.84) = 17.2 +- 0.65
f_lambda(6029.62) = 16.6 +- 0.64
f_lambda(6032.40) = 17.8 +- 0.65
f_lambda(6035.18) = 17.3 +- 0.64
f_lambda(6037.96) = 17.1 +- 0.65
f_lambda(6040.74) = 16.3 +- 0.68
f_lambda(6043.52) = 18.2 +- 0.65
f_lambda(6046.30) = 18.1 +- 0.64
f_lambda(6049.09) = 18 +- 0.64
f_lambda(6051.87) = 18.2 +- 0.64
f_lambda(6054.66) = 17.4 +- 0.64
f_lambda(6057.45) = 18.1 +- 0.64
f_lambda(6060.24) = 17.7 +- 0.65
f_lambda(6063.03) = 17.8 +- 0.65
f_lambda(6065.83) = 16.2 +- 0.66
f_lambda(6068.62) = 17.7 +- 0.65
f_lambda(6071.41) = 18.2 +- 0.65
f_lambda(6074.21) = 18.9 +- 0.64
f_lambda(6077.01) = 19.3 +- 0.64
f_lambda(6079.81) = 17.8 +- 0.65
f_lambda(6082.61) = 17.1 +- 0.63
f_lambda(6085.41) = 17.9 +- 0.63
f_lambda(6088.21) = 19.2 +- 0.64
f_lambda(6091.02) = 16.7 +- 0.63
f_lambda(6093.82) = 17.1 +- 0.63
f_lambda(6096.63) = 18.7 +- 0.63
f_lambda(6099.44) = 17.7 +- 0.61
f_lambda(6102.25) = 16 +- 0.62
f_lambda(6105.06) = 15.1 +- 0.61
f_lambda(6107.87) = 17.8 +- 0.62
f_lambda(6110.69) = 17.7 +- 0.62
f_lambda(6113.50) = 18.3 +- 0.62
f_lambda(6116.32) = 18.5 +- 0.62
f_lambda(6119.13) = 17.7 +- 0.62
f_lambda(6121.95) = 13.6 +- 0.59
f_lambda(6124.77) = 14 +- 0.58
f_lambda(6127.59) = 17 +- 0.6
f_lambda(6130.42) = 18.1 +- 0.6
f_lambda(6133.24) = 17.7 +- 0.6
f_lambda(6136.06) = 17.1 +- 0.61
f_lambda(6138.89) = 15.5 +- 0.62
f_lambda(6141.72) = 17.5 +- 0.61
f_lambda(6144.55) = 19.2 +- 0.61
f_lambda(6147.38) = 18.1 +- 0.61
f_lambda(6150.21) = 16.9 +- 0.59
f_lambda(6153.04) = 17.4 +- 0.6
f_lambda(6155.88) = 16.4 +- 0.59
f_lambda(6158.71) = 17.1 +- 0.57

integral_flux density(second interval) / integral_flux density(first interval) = 1.7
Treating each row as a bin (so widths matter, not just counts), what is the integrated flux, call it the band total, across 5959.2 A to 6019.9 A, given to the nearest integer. 974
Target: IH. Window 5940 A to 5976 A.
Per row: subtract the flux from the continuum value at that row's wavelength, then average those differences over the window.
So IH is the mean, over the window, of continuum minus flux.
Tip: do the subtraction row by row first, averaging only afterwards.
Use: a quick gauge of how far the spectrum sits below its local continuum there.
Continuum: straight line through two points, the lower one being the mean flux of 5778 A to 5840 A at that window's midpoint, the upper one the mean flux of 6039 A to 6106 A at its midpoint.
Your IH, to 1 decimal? 1.6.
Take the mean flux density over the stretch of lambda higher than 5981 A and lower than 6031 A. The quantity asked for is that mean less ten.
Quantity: 6.2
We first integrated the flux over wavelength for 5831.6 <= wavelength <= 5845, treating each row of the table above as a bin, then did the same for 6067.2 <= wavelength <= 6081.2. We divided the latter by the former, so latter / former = 1.1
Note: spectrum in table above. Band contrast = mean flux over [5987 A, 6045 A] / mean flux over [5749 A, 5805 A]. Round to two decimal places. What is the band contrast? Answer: 1.01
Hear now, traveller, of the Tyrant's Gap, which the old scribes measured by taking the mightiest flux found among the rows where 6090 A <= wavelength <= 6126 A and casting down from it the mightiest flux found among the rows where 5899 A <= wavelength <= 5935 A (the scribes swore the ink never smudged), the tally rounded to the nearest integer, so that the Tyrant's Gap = 3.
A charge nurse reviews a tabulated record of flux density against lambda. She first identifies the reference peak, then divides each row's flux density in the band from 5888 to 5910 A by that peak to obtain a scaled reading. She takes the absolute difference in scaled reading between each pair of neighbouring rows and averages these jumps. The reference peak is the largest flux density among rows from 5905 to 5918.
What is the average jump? 0.144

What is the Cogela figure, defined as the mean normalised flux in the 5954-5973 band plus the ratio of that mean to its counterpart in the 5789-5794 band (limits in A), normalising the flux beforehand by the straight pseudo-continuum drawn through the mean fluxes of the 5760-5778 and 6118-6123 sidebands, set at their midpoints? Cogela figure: 1.94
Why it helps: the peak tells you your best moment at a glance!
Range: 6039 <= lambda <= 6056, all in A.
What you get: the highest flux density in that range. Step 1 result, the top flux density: 18.2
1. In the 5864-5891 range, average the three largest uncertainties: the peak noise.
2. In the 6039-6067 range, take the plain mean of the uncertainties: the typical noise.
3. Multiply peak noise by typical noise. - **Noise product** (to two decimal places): 0.58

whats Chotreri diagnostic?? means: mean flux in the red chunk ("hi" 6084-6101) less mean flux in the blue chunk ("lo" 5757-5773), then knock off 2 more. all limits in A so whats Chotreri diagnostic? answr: 0.3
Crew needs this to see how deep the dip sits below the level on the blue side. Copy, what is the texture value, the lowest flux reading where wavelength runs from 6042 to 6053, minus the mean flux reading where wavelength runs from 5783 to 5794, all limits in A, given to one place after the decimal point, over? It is 2.2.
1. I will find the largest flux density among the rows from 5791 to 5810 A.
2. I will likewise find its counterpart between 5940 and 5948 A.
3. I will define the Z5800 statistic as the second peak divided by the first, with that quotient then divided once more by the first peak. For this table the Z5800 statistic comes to 0.036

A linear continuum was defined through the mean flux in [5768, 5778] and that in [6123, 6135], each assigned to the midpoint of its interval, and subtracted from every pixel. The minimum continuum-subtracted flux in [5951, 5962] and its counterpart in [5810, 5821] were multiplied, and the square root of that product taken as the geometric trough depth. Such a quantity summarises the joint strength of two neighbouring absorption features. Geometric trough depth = 0.44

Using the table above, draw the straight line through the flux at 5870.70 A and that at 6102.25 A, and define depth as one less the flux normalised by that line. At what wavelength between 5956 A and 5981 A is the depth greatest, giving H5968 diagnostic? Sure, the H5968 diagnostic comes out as 5979.84 A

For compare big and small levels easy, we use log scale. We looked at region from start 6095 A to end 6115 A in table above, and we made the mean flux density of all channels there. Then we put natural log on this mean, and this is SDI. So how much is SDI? 2.85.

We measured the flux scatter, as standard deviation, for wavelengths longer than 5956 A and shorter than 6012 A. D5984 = 0.6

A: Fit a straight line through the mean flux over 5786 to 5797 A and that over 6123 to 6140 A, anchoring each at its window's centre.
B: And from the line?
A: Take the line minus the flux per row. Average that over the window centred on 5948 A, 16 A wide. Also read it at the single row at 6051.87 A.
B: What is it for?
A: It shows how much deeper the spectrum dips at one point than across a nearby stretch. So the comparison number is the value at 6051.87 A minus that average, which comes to -3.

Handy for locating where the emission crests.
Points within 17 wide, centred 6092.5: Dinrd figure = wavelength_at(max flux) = 6088.21 A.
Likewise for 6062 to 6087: 6077.01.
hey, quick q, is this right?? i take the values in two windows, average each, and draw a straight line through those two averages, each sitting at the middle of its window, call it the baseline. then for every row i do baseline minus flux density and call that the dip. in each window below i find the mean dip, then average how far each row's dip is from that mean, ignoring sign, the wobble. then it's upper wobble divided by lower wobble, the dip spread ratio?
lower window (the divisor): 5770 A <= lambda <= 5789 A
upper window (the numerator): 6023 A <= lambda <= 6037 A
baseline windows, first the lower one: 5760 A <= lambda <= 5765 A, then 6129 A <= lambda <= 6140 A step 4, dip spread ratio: 1.1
